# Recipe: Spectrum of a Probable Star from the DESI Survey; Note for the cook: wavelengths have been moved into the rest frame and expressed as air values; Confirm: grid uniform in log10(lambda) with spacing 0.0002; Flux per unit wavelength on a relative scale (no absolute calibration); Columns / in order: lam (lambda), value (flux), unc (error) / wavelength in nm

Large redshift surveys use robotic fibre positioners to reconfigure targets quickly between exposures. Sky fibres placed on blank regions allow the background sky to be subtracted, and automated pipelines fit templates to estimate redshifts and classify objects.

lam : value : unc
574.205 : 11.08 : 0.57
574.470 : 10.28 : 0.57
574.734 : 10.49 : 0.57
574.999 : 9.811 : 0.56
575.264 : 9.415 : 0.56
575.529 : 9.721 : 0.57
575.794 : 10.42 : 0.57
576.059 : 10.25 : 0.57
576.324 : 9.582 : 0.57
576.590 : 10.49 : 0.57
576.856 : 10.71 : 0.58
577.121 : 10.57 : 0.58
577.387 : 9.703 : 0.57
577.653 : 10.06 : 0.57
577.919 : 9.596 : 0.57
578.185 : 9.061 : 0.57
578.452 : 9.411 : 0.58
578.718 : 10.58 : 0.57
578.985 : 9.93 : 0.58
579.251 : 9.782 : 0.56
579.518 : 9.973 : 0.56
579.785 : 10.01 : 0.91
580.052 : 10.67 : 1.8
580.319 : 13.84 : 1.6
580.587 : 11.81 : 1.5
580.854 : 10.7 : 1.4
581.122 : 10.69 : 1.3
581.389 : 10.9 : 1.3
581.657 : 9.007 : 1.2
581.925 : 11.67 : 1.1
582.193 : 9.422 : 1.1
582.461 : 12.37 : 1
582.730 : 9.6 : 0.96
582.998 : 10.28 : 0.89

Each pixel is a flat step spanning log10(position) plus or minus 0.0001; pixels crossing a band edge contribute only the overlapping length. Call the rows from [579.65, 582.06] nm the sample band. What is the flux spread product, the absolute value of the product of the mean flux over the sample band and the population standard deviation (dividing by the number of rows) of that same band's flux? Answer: 14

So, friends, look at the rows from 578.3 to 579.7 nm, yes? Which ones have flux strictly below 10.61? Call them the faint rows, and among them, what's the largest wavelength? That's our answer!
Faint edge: 579.518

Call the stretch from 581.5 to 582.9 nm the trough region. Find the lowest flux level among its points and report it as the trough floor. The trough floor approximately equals 9.007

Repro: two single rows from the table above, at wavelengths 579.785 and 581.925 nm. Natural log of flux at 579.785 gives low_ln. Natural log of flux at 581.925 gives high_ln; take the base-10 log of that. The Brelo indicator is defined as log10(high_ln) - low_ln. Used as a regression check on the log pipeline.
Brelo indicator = -1.91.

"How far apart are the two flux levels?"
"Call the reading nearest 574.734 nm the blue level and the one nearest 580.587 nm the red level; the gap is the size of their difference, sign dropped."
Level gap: 1.3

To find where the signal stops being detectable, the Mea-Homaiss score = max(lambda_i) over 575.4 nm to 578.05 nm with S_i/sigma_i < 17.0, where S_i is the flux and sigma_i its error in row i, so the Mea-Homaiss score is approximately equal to 577.919 nm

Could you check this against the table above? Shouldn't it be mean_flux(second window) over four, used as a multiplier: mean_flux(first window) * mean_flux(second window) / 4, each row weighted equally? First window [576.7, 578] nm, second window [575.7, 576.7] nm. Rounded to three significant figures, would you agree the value 25.8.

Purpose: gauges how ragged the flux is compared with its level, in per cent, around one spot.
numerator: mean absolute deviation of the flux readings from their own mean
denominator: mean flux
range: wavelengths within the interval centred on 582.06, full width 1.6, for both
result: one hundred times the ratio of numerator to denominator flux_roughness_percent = 11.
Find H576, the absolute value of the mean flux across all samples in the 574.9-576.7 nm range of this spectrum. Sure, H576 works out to 10.0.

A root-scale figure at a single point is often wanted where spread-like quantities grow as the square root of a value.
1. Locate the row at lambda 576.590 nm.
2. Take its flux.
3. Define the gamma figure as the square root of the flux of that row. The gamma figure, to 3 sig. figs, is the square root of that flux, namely 3.24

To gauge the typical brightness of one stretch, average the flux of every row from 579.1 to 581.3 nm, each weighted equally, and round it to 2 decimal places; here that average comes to 10.93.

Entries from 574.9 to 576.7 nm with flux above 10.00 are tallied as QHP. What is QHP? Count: 3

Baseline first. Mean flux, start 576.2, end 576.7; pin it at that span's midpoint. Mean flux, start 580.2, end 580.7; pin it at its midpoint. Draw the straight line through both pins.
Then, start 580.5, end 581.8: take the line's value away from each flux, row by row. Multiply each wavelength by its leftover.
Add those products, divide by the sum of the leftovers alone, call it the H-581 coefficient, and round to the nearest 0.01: 581.27 nm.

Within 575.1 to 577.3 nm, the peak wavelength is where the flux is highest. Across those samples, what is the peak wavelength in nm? 576.856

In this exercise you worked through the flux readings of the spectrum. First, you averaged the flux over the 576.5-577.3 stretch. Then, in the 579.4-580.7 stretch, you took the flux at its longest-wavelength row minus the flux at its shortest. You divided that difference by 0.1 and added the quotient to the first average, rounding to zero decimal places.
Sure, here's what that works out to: 29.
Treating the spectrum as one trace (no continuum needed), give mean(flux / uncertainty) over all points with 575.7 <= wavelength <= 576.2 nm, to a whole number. 18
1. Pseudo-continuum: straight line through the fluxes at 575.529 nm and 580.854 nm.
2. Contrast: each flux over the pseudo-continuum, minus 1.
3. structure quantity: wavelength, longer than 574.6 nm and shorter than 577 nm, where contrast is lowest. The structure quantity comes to 576.324 nm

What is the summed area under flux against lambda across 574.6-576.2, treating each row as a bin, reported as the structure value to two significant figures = 16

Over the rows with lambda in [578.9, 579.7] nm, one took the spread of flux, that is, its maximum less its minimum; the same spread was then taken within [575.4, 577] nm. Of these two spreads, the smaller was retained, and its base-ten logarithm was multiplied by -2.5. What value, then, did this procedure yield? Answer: 1.8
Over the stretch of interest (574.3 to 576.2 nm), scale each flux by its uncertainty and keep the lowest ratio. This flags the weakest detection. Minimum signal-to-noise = 17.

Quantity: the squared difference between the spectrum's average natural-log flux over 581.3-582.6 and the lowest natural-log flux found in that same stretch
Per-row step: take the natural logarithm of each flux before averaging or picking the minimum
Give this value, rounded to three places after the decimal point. 0.026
